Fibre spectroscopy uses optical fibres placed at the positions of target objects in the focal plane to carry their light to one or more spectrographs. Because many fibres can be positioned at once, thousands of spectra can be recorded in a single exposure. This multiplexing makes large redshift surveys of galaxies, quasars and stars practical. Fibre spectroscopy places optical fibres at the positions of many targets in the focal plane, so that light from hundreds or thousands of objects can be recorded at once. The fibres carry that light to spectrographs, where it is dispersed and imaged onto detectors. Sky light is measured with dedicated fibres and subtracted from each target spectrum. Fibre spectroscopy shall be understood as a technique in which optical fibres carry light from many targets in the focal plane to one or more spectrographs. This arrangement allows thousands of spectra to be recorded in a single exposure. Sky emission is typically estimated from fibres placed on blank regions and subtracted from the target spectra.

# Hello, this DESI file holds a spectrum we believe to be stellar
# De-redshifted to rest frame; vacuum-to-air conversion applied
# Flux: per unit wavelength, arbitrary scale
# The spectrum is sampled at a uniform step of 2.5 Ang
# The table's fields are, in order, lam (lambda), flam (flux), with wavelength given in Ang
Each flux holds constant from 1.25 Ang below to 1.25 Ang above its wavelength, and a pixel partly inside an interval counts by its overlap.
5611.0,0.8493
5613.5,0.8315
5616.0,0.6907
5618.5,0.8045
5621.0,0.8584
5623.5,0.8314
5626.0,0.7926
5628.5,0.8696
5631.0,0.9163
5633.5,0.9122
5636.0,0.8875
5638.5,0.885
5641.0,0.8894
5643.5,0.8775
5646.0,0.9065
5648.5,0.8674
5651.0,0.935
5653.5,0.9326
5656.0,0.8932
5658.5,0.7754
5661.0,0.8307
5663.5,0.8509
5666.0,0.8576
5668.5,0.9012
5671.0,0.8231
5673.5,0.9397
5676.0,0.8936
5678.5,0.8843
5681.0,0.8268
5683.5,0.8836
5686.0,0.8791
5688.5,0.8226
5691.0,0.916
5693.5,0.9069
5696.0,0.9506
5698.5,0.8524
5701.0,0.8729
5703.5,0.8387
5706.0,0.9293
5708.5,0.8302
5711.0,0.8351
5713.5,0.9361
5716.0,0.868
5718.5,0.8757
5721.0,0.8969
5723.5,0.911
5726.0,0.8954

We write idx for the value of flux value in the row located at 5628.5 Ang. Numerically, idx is 0.8696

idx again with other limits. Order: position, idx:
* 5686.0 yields 0.8791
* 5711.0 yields 0.8351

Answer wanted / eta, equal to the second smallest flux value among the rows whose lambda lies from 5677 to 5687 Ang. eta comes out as 0.8791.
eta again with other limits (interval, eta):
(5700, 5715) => 0.8351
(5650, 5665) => 0.8307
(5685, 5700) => 0.8524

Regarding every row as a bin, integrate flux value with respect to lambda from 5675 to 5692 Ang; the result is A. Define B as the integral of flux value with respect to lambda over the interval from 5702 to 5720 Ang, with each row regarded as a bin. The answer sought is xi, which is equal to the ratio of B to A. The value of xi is 1.06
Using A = 14.8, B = 15.7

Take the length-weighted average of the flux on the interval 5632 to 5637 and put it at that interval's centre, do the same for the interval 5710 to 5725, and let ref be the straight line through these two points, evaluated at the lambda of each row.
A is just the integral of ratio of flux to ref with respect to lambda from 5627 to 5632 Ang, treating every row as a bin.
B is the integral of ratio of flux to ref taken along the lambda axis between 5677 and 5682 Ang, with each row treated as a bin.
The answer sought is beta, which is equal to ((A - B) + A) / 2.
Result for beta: 2.51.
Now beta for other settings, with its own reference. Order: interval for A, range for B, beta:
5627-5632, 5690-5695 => 2.36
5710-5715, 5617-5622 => 2.71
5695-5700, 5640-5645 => 2.58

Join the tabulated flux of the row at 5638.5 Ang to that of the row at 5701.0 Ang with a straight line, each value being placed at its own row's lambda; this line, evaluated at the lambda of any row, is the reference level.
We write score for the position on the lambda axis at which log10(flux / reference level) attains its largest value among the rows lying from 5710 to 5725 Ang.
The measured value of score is 5713.5 Ang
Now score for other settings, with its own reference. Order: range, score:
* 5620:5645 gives 5631.0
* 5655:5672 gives 5668.5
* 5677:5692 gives 5691.0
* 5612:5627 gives 5621.0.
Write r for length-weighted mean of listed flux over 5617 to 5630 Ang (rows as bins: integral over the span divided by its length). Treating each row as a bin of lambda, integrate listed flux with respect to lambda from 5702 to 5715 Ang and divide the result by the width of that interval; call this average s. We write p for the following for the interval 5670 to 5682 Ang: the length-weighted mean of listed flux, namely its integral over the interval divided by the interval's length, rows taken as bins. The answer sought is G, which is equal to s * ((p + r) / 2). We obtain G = 0.745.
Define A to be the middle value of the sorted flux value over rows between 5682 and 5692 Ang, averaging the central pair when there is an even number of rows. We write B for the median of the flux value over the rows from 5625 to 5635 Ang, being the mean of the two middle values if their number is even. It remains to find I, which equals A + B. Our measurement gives 1.77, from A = 0.881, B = 0.891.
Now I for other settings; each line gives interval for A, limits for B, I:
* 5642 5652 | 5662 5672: 1.75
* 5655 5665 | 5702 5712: 1.68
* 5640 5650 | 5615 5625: 1.70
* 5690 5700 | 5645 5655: 1.83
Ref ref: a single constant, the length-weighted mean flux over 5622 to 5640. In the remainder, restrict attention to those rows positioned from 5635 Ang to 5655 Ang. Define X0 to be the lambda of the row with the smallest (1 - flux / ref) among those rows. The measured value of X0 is 5651.0 Ang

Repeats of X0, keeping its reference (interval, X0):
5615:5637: 5631.0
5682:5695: 5691.0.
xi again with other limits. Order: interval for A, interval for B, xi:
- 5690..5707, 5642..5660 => 1.05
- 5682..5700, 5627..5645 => 1.00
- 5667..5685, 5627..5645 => 1.01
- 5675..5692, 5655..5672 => 0.97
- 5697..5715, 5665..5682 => 0.95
